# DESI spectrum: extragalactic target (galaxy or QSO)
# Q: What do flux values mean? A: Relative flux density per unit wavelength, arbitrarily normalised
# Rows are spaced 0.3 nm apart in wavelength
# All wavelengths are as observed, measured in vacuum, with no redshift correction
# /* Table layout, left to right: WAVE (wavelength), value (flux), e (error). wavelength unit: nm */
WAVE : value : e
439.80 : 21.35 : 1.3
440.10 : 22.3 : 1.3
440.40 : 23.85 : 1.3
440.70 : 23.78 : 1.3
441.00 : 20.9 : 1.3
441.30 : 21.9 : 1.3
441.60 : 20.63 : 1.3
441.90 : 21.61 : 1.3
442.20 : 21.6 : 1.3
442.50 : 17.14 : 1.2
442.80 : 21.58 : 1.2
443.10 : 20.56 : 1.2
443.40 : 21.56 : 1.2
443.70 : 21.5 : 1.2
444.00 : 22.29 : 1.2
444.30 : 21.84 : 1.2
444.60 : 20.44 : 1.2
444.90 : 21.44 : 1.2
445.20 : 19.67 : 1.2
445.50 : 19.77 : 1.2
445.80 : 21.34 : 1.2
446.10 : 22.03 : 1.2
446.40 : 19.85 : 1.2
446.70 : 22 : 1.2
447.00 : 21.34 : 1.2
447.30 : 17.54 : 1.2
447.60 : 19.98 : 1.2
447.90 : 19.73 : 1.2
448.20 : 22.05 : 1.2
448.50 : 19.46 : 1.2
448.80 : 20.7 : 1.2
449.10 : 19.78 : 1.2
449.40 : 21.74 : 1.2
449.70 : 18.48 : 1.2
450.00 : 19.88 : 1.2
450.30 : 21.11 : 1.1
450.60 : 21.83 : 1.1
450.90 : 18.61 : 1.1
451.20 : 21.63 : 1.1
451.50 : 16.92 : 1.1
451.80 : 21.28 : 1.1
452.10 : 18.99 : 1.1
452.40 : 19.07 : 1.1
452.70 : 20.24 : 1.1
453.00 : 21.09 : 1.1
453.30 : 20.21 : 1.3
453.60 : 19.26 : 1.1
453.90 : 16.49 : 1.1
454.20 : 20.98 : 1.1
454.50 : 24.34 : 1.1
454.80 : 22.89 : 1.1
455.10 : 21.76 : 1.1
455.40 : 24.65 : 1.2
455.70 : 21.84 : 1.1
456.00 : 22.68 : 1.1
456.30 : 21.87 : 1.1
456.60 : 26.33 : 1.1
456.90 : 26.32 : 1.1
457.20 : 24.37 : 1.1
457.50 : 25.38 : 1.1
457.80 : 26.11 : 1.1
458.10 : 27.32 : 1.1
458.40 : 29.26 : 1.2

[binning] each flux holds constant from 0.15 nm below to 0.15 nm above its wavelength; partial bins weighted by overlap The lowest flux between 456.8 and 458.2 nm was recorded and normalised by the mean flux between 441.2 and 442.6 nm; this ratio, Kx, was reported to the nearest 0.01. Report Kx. 1.18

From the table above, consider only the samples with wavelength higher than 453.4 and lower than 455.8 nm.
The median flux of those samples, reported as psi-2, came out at 21.8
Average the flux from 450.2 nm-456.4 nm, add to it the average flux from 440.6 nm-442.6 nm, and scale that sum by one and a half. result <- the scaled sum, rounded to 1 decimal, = 62.9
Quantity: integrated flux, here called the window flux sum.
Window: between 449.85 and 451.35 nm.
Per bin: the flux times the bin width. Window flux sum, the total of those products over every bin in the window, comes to 31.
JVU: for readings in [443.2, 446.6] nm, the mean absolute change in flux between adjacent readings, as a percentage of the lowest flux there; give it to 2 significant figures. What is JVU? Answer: 5.1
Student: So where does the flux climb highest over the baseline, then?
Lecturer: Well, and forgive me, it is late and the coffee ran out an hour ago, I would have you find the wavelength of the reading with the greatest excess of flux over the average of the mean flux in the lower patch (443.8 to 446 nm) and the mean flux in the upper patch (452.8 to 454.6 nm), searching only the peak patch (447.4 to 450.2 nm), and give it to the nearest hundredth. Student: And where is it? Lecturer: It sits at 448.20 nm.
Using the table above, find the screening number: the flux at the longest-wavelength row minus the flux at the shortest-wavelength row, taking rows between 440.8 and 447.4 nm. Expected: -3.4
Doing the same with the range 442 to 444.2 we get 0.7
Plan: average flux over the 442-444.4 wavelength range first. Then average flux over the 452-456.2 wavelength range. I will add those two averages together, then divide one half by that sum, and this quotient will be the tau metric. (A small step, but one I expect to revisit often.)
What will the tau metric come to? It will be 0.0119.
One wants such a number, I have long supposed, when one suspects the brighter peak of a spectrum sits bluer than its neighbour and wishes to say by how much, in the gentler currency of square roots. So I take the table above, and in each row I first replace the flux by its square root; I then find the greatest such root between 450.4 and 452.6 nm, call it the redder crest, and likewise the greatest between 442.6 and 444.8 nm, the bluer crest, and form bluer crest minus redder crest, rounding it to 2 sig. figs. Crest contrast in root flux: 0.049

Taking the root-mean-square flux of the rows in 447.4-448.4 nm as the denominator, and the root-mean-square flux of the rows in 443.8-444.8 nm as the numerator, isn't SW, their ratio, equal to 1.04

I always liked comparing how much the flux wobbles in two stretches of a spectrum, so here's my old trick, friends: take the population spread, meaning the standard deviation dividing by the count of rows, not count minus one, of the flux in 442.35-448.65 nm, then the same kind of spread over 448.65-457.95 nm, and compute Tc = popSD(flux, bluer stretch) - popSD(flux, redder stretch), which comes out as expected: -1.2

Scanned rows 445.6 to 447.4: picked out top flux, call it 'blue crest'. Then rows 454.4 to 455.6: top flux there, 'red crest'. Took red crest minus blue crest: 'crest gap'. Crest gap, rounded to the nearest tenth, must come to 2.6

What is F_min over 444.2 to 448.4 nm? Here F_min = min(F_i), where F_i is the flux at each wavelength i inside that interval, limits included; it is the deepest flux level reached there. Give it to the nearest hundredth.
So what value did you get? 17.54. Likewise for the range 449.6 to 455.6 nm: 16.49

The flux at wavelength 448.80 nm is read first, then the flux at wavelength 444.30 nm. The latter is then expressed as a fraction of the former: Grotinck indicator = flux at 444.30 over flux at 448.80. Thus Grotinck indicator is 1.06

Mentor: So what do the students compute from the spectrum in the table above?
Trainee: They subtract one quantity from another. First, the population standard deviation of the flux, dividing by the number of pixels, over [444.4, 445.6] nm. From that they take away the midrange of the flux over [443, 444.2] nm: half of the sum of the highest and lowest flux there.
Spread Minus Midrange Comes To -20.7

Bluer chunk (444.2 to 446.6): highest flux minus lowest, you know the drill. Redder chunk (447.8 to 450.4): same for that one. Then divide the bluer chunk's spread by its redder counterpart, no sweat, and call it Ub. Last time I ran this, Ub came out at 0.66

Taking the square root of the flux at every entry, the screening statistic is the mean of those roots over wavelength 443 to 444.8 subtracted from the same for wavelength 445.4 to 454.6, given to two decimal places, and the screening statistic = -0.13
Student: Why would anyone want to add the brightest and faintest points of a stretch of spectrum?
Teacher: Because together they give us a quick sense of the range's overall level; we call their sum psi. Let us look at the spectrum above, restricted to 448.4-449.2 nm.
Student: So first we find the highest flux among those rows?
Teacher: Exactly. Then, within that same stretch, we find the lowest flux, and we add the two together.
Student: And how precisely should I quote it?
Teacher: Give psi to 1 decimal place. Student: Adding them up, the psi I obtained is 40.2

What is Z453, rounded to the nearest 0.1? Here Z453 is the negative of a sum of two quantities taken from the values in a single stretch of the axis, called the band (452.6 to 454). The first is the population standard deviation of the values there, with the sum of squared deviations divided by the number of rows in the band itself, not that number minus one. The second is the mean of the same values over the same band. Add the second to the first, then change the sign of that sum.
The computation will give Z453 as -21.1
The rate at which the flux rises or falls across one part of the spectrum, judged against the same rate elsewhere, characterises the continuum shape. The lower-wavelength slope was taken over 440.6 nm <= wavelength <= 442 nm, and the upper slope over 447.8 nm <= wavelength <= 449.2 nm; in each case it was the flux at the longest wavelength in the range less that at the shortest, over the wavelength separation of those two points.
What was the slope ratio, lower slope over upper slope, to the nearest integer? -43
